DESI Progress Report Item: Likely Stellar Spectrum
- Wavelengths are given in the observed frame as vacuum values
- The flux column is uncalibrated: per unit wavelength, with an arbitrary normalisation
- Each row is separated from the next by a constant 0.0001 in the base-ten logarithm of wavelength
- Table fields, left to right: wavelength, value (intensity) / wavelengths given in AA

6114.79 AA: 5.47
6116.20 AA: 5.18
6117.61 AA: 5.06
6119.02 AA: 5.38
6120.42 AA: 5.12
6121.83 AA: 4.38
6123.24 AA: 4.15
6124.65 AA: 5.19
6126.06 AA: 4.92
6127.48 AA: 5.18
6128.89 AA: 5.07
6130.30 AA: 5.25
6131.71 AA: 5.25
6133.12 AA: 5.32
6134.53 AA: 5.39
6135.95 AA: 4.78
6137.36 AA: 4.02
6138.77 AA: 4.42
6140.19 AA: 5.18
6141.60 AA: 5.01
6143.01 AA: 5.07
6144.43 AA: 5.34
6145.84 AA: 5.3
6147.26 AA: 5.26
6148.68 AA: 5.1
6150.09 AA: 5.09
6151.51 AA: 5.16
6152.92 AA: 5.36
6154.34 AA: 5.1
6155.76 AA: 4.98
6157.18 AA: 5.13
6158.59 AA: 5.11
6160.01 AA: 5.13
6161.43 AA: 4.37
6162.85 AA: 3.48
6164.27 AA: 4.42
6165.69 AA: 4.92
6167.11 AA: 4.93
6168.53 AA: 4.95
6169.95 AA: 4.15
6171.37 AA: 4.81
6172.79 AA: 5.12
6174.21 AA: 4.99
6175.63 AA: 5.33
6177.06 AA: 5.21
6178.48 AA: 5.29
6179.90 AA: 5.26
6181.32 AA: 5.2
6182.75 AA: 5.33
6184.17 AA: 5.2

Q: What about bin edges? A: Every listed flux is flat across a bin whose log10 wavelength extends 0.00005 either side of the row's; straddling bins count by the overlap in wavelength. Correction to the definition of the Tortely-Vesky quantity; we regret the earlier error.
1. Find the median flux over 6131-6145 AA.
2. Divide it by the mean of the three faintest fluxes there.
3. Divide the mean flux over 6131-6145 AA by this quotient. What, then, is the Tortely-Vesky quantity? 4.3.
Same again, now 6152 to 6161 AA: 5.1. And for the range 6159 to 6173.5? 3.8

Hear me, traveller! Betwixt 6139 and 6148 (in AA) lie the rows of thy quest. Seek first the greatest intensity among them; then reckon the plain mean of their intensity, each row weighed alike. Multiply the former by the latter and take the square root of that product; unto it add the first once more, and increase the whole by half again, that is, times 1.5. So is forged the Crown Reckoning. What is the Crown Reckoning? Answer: 15.9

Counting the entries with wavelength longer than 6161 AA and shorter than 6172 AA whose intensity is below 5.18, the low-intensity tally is 8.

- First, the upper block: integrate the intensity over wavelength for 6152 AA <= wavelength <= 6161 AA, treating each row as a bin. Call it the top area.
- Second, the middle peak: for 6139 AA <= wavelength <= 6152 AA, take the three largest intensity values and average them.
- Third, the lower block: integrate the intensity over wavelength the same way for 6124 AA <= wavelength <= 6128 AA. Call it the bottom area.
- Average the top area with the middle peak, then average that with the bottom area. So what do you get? 23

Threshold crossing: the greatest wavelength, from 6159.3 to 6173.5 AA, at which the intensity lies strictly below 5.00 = 6171.37 AA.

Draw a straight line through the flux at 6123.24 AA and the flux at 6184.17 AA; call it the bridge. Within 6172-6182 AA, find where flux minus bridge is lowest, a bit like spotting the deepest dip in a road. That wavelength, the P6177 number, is 6174.21 AA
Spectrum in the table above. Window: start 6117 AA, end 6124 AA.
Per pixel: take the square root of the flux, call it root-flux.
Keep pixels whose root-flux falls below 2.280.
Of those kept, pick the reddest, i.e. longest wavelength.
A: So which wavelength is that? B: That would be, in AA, 6123.24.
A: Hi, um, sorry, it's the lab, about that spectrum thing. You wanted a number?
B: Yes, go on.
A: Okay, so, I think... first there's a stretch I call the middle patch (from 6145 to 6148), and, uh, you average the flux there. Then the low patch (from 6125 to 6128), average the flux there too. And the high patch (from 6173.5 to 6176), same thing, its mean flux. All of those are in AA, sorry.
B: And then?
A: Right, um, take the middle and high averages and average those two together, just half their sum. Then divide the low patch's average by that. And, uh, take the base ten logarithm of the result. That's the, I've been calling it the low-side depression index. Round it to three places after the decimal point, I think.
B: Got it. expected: -0.014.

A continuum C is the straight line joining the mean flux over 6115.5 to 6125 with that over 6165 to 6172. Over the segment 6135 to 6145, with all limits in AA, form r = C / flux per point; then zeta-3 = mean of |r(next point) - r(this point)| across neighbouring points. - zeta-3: 0.093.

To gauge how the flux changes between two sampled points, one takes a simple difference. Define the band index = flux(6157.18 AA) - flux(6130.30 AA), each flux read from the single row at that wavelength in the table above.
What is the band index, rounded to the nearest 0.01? -0.12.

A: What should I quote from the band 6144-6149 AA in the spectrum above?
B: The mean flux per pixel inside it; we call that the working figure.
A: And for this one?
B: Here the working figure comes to 5.25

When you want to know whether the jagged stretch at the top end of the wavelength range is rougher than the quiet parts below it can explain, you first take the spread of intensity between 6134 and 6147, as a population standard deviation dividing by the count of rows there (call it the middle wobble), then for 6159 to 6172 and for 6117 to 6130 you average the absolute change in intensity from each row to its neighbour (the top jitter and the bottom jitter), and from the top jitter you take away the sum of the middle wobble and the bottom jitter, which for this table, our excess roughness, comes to -0.27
